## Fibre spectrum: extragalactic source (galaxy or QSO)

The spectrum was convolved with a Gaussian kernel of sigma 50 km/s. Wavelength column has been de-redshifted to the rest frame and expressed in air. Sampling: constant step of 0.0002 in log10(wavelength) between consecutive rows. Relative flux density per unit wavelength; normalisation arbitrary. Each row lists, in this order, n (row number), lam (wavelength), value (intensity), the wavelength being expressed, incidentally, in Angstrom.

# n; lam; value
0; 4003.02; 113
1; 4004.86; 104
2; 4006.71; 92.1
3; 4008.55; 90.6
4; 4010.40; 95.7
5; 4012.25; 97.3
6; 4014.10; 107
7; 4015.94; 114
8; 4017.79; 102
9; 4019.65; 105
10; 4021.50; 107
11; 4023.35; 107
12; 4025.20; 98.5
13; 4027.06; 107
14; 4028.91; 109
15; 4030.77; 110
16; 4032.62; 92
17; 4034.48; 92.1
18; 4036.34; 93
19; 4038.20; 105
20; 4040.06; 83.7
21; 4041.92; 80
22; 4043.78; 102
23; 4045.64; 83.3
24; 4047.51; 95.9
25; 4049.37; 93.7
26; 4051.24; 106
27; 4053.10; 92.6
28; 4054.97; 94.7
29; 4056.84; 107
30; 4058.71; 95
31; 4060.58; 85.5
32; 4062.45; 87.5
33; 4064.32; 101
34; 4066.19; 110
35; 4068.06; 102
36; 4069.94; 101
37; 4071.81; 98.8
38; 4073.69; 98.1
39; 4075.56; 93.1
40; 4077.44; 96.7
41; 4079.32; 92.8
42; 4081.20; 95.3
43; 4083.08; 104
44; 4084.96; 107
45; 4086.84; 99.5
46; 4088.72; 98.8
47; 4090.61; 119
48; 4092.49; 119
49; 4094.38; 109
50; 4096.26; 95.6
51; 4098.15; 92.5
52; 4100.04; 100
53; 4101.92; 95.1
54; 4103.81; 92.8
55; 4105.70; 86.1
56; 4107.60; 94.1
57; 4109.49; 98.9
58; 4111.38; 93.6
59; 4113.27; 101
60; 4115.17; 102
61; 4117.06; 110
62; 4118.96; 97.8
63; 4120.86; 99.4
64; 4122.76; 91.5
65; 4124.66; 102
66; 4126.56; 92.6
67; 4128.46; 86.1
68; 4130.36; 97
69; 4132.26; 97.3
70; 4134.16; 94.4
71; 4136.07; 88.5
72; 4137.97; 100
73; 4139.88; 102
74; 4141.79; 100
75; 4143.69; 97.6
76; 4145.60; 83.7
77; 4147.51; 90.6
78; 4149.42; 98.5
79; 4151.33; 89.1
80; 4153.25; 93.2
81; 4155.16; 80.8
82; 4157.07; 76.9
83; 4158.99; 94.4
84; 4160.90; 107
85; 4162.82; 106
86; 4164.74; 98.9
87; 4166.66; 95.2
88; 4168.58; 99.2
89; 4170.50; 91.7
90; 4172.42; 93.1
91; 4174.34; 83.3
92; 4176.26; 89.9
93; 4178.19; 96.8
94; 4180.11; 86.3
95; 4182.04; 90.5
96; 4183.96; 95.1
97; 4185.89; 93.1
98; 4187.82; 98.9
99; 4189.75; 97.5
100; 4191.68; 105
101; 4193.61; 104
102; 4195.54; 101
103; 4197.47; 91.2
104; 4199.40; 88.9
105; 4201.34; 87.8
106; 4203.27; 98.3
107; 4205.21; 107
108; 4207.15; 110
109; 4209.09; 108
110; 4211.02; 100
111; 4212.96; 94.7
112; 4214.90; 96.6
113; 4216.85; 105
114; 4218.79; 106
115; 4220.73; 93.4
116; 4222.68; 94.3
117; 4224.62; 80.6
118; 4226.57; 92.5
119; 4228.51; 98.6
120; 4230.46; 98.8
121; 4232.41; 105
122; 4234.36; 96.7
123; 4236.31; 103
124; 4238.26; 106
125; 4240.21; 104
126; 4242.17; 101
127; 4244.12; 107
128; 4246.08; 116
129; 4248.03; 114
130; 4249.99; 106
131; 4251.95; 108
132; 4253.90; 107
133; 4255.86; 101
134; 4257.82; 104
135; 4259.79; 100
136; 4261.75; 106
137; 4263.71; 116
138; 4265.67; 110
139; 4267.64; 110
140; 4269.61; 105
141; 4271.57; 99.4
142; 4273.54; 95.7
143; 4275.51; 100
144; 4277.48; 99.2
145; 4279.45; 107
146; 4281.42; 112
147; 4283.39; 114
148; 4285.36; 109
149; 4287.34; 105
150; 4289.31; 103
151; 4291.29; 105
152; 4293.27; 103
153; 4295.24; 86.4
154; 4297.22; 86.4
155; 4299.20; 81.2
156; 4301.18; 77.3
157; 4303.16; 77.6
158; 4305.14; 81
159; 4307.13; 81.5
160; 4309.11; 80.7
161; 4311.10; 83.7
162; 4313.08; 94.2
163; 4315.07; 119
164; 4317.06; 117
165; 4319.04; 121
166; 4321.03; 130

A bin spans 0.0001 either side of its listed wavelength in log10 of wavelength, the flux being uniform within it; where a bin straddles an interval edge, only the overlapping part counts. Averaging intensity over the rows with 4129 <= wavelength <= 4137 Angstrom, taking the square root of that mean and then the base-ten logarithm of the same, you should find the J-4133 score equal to 0.99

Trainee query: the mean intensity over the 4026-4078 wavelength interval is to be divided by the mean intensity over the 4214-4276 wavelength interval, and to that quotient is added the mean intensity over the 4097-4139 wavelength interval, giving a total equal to 97.0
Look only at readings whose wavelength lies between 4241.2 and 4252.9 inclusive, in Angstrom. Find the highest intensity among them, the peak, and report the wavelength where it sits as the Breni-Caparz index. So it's 4246.08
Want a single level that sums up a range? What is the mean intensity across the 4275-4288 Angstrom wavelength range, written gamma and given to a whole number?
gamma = 107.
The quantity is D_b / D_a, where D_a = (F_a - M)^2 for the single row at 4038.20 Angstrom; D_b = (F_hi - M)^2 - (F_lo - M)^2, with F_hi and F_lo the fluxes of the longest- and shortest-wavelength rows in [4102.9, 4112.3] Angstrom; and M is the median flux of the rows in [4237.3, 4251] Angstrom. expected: -20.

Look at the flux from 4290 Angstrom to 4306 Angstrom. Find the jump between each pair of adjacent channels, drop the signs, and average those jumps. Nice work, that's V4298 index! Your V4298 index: 4.5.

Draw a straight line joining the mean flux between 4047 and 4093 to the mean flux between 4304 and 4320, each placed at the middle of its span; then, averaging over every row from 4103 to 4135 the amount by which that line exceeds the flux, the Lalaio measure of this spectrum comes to 3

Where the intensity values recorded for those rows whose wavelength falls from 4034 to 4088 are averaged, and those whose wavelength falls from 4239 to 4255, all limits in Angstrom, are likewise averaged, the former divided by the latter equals 0.89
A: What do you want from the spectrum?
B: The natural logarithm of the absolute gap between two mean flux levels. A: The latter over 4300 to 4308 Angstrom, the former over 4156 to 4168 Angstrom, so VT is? 2.8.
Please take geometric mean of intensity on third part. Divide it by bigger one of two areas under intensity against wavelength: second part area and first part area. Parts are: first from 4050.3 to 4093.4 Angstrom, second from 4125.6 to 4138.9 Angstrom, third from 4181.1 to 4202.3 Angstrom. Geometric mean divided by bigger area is 0.022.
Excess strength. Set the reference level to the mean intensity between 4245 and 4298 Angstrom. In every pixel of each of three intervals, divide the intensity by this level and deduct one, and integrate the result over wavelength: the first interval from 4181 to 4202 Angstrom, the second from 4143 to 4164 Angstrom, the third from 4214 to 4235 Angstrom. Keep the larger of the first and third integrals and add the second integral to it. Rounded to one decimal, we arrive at -4.0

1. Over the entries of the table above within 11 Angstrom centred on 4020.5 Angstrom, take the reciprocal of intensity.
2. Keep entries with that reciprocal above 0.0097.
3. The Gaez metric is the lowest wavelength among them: 4017.79 Angstrom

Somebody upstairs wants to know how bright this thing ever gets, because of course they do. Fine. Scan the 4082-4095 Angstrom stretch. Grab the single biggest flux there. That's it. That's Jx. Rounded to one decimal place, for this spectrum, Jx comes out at 119.0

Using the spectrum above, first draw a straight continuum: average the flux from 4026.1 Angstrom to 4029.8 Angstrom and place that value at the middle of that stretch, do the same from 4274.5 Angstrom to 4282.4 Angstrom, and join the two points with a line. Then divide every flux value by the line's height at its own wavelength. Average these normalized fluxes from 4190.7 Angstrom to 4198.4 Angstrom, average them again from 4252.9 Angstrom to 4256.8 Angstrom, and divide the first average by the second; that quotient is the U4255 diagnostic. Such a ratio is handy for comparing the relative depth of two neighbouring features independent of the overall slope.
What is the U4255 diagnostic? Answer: 0.96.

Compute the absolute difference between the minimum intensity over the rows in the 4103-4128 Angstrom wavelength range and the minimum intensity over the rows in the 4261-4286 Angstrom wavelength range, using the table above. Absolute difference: 10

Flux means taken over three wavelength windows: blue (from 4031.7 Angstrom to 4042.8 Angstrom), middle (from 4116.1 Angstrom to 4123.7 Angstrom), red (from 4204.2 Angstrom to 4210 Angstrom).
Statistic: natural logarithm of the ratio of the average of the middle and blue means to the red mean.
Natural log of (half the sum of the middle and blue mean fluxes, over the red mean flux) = -0.13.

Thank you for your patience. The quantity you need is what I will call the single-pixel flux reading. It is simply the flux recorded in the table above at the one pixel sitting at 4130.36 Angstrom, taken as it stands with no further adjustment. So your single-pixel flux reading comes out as 97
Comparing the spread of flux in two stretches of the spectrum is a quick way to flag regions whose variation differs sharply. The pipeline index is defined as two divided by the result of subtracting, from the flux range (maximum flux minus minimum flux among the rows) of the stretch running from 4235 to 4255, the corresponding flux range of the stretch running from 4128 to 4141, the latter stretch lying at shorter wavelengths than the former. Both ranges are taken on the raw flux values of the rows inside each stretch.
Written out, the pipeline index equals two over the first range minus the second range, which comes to -2.2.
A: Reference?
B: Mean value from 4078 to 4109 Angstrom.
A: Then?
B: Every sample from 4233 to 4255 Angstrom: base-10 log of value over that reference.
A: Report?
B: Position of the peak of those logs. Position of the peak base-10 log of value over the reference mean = 4246.08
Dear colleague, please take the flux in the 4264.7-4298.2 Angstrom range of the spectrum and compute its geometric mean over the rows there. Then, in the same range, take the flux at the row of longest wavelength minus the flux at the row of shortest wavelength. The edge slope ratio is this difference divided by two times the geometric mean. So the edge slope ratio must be -0.115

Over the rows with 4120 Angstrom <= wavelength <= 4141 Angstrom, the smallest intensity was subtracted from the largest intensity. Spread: 16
